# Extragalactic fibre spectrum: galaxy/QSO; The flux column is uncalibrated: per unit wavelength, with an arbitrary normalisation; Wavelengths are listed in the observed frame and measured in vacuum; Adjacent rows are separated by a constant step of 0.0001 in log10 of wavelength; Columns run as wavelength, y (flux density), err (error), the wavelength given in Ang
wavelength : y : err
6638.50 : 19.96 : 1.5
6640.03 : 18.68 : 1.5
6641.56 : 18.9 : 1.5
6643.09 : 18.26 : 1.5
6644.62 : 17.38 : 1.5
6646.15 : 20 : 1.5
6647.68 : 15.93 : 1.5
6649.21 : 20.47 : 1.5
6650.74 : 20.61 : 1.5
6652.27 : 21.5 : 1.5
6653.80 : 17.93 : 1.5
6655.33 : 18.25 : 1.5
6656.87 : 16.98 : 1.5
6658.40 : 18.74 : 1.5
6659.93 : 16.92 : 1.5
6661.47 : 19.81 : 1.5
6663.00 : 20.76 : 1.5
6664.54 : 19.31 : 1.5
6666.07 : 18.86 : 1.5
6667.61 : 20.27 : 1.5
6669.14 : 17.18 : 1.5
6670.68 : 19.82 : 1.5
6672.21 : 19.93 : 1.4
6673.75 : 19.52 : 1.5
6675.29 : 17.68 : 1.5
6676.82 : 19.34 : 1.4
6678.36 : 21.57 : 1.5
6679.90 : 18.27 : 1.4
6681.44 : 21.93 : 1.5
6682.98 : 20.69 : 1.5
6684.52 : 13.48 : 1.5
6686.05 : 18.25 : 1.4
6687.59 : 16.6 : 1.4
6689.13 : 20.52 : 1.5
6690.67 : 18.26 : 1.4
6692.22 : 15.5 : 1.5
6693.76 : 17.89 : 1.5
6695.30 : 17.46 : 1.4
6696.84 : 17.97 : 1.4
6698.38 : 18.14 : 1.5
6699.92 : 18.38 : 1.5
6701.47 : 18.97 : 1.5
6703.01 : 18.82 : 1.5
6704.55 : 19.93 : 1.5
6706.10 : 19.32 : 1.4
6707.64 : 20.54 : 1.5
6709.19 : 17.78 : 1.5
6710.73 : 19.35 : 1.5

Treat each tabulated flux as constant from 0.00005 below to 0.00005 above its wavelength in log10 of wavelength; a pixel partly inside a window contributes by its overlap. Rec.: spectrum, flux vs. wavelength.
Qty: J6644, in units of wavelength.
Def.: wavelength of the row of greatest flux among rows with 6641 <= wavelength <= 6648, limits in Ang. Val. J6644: 6646.15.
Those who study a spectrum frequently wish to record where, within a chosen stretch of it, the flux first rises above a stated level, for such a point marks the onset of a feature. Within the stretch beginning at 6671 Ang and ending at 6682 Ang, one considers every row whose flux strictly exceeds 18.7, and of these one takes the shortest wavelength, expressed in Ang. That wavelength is 6672.21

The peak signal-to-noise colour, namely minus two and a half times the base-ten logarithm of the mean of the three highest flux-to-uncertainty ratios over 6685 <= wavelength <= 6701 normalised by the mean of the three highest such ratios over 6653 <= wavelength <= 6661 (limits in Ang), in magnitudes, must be -0.09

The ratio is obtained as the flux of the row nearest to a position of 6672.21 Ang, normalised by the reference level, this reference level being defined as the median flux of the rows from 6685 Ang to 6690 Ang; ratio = 1.09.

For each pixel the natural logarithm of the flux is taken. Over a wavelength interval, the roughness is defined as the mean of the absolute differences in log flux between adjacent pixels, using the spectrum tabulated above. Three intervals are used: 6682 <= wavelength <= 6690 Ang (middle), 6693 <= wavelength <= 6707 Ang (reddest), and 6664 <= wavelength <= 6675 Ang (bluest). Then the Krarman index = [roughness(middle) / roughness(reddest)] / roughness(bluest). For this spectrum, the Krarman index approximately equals 142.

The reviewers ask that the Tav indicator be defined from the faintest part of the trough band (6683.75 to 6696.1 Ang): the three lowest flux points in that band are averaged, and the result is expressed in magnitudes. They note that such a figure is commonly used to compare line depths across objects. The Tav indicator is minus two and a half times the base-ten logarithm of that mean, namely -2.95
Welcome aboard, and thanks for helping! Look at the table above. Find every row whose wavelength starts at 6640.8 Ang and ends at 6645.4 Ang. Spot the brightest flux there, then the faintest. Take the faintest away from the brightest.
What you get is 2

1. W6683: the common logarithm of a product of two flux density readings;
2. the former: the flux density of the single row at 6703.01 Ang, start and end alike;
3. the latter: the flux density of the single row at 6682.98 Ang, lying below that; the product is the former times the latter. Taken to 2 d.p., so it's 2.59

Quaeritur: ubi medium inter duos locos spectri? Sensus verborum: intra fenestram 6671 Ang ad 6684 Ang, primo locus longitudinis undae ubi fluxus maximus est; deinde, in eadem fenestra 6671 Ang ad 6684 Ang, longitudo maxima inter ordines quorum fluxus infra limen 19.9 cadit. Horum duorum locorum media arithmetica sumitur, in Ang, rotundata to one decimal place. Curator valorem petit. 6680.7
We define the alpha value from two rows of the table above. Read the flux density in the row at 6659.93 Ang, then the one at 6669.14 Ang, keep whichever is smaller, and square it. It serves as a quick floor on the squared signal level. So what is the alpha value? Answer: 286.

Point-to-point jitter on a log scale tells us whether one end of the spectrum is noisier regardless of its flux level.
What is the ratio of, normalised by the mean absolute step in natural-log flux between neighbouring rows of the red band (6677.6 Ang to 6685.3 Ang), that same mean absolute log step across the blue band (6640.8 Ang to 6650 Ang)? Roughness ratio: 0.67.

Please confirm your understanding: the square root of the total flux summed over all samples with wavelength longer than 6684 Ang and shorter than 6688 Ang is 6.95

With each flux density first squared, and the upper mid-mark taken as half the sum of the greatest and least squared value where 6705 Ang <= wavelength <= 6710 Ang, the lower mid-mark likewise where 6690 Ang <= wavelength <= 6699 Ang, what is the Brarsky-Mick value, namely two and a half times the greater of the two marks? 923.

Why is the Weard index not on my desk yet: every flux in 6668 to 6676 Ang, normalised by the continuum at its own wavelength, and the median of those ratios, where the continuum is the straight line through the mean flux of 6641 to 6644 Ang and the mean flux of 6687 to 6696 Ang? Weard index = 1.08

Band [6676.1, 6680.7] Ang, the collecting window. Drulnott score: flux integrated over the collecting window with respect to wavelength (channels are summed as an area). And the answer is 91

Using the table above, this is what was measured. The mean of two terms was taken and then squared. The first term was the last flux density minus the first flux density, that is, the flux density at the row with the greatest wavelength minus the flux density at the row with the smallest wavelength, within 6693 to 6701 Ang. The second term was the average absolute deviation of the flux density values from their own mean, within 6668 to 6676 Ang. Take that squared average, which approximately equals 0.6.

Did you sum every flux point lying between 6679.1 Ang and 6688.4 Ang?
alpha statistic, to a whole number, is 109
